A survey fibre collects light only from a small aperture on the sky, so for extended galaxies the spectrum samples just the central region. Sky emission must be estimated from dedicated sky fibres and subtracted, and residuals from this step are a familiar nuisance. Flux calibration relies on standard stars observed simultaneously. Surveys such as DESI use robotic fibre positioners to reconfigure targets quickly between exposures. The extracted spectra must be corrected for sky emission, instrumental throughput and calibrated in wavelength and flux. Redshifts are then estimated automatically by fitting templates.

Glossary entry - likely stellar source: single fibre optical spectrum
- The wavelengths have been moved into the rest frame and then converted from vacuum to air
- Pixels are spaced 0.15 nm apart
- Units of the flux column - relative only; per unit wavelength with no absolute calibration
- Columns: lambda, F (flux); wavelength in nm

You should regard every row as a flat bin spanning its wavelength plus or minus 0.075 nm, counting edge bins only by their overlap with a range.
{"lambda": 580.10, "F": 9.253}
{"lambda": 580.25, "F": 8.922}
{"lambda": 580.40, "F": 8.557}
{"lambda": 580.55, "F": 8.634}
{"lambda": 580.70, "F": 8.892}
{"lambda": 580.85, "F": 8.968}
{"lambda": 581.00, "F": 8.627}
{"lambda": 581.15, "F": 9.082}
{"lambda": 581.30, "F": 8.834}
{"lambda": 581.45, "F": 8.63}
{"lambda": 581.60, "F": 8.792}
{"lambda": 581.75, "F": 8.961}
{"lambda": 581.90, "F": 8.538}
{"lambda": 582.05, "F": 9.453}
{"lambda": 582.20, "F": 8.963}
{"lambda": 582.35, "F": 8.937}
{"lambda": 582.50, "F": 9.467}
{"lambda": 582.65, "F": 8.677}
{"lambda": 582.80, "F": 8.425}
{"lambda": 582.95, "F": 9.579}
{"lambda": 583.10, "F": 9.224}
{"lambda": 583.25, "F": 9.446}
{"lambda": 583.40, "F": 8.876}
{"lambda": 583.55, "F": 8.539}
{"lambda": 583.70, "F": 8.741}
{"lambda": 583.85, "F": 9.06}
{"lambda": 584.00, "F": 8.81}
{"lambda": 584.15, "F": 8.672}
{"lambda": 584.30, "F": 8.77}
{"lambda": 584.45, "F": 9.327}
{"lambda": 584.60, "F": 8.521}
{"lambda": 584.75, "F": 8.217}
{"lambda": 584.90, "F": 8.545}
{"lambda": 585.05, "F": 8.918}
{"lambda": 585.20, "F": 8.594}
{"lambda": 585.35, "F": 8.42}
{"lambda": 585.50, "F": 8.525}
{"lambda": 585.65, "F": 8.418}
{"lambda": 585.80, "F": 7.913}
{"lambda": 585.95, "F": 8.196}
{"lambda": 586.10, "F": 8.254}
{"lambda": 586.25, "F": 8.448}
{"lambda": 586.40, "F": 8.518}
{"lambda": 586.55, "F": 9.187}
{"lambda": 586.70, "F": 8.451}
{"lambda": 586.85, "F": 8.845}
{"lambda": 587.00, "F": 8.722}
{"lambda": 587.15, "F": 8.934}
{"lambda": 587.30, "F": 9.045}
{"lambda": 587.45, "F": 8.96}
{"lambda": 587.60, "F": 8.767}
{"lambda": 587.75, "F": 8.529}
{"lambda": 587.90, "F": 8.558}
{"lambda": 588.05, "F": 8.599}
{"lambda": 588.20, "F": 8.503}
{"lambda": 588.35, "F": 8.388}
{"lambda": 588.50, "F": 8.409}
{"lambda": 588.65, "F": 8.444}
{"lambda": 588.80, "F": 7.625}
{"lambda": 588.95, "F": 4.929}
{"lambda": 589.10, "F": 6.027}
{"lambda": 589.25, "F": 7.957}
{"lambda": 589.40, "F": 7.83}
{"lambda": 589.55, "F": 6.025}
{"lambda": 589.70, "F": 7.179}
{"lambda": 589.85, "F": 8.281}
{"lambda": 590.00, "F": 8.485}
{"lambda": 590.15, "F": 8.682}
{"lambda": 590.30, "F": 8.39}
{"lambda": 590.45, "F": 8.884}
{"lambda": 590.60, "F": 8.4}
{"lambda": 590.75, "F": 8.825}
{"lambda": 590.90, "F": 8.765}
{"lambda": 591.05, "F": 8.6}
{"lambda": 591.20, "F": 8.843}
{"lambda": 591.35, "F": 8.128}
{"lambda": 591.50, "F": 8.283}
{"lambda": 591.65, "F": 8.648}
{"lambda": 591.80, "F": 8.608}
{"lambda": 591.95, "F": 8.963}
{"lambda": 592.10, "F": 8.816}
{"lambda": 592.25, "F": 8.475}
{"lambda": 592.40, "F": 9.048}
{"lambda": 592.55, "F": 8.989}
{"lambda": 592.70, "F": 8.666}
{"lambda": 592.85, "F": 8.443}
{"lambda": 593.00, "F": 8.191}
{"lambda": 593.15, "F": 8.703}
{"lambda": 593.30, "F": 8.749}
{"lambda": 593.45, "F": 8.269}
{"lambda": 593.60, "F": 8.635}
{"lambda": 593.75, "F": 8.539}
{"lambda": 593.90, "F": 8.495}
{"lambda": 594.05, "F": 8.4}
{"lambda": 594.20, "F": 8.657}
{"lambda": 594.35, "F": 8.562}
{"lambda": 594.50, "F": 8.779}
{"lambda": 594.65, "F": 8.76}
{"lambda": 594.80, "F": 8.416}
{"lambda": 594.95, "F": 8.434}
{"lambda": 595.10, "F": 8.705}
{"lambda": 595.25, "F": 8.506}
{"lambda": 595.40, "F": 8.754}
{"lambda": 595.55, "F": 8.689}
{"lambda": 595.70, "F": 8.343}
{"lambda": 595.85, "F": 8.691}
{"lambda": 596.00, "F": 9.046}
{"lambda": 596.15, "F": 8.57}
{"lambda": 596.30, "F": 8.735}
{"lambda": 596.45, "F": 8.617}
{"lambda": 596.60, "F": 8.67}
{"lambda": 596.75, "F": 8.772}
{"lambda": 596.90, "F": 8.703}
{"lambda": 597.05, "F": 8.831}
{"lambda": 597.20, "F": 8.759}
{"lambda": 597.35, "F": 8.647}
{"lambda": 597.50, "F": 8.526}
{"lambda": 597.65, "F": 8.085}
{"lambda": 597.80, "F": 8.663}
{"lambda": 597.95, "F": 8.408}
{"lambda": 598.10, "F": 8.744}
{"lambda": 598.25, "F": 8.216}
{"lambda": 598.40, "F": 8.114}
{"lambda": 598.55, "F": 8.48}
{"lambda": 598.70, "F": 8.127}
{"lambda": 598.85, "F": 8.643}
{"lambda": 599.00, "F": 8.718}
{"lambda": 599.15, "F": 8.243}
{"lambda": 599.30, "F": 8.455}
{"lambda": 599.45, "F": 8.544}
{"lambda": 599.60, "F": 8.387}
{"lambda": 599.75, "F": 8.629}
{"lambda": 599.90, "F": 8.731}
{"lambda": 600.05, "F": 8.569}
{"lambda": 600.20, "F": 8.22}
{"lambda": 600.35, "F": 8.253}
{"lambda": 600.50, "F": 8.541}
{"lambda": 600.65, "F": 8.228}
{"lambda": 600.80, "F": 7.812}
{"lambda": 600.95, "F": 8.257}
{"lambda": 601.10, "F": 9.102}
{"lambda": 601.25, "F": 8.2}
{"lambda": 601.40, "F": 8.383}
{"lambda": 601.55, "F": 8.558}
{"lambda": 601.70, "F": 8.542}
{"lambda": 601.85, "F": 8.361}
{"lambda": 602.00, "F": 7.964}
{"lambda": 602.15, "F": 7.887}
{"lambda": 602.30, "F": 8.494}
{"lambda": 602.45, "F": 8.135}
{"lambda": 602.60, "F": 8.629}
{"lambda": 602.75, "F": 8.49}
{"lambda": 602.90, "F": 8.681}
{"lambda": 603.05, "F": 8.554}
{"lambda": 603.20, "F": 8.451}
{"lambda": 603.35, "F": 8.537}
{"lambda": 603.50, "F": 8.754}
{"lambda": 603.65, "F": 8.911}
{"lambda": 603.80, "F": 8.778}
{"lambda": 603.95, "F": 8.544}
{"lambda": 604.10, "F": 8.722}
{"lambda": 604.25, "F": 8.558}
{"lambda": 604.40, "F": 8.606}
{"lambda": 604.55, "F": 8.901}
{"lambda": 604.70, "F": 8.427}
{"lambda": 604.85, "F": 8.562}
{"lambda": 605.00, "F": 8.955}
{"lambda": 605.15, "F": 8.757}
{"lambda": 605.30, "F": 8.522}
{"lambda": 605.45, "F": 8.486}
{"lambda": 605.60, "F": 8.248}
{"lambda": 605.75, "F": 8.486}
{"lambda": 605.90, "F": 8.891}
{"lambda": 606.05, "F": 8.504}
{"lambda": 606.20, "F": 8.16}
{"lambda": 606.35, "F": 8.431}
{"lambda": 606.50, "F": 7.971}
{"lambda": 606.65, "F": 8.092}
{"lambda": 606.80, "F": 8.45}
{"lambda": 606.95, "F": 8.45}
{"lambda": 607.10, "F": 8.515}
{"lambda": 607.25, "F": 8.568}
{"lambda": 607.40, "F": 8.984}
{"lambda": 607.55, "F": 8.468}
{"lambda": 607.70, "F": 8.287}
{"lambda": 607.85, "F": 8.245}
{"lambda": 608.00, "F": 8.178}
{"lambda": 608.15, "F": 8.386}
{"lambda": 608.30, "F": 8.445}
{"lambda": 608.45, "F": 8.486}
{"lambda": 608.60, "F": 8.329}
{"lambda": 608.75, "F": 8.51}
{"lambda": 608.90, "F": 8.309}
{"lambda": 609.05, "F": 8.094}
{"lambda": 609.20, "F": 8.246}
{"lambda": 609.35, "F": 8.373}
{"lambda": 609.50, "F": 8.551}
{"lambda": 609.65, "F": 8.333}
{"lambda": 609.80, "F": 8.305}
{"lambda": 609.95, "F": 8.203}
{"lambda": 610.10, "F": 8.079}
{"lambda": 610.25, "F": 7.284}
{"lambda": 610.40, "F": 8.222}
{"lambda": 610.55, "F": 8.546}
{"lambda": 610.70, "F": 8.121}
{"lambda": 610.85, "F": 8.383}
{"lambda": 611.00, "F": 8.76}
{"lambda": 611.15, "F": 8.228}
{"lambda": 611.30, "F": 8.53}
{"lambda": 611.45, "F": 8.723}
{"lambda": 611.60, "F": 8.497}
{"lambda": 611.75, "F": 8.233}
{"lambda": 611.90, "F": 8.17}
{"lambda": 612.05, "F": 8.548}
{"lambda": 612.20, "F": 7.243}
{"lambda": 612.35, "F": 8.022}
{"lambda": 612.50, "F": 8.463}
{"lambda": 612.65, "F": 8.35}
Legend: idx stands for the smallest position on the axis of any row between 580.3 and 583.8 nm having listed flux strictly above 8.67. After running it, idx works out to 580.70 nm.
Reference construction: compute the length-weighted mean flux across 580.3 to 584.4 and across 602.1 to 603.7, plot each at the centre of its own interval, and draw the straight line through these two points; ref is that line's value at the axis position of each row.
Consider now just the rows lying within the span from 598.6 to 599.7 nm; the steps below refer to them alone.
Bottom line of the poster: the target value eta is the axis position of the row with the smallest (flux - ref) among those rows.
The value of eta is 598.70 nm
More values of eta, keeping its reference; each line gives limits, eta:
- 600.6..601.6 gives 600.80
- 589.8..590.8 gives 589.85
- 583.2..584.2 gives 583.55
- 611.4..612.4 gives 612.20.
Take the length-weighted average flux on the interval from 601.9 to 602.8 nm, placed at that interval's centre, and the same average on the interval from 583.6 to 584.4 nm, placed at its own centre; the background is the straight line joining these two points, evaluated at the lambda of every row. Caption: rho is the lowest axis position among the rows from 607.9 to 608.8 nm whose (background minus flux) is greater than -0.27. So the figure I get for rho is 608.00 nm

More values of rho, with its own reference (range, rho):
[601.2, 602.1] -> 601.25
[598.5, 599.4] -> 598.55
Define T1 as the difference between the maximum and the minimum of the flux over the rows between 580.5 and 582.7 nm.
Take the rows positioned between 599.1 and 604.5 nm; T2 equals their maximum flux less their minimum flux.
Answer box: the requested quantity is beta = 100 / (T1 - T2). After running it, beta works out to -277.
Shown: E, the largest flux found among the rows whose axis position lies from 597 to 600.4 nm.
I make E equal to 8.831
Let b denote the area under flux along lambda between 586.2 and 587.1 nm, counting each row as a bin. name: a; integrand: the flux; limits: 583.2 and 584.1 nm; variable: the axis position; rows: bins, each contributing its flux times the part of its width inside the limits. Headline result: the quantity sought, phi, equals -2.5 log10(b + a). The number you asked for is -3.00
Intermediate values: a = 8.0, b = 7.84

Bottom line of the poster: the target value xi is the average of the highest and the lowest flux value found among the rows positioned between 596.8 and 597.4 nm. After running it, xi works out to 8.7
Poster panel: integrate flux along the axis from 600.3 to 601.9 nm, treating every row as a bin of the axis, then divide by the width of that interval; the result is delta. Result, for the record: 8.39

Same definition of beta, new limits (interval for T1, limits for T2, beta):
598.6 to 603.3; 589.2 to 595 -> -58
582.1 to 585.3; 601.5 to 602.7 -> 161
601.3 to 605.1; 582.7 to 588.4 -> -167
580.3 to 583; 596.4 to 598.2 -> 245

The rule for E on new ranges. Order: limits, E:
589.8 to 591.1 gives 8.884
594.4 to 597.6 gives 9.046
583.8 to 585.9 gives 9.327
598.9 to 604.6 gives 9.102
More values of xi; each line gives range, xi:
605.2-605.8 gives 8.4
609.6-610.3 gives 7.8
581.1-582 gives 8.8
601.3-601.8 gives 8.5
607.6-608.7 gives 8.3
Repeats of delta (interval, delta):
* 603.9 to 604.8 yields 8.63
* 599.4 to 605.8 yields 8.50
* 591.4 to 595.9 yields 8.60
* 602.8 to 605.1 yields 8.66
